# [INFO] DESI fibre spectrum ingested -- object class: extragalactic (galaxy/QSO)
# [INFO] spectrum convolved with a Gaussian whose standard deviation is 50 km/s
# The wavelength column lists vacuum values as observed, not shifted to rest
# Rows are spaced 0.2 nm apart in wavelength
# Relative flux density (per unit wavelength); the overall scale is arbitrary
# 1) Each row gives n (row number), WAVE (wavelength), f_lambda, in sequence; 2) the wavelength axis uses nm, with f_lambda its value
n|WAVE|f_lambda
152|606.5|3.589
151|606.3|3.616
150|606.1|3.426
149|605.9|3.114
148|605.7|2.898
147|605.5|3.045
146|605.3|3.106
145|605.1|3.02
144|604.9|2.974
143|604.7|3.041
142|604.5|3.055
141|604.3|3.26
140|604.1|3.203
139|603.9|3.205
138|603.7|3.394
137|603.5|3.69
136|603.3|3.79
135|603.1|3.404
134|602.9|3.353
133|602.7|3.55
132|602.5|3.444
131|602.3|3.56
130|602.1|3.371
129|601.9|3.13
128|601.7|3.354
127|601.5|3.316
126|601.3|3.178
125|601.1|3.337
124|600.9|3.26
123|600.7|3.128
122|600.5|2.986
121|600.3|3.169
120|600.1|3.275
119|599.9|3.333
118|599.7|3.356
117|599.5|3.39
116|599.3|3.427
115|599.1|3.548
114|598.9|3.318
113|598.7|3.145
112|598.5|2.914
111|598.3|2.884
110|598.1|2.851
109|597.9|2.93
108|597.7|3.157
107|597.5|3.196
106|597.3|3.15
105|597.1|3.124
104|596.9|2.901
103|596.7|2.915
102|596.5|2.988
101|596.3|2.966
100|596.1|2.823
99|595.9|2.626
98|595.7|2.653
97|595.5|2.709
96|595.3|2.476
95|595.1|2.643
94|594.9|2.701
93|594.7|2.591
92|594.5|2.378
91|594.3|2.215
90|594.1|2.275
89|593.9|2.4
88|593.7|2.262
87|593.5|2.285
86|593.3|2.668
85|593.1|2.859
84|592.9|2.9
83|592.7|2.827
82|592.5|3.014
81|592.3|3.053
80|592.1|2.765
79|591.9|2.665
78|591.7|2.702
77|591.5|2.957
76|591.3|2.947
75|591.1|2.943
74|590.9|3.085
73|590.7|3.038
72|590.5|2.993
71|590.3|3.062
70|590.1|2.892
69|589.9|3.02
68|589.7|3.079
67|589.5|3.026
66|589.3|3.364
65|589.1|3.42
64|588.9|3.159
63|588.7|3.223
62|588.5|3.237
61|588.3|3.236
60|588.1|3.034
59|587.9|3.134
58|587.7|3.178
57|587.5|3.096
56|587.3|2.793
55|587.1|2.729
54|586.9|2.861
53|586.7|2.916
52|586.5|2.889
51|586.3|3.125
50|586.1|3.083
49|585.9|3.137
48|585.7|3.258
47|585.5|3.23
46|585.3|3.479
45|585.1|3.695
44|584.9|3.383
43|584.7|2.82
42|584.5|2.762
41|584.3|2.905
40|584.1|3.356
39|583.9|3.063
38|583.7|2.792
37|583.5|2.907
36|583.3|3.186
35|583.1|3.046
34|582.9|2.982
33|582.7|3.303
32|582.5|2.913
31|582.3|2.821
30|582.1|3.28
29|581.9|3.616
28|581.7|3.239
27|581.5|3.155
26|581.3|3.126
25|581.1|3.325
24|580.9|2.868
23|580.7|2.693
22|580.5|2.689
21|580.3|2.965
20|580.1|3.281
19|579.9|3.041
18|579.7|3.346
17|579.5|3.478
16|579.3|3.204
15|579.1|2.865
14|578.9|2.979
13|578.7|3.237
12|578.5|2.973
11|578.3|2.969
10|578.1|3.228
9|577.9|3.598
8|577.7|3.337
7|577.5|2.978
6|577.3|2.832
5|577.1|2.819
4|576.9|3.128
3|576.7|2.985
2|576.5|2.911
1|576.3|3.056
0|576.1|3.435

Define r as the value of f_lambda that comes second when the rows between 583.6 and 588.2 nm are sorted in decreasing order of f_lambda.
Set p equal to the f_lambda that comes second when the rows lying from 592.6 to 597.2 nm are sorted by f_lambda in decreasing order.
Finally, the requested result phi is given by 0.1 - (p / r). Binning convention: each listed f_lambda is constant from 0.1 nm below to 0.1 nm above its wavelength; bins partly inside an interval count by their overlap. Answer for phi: -0.759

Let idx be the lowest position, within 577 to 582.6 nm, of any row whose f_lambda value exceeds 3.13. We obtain 577.7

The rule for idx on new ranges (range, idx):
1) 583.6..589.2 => 584.1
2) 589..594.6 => 589.1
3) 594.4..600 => 597.3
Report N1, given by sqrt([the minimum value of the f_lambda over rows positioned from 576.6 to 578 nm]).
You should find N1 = 1.68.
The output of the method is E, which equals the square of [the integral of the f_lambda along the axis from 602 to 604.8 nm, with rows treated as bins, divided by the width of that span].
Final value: 11.4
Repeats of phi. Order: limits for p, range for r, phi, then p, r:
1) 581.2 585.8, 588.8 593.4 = -0.975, 3.616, 3.364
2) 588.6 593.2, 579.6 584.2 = -0.902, 3.364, 3.356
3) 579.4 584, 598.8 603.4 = -0.877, 3.478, 3.56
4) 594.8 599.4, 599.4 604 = -0.829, 3.427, 3.69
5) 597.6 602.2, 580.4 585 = -0.913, 3.427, 3.383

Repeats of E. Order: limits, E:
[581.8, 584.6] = 9.4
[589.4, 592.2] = 8.6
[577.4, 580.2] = 10.1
